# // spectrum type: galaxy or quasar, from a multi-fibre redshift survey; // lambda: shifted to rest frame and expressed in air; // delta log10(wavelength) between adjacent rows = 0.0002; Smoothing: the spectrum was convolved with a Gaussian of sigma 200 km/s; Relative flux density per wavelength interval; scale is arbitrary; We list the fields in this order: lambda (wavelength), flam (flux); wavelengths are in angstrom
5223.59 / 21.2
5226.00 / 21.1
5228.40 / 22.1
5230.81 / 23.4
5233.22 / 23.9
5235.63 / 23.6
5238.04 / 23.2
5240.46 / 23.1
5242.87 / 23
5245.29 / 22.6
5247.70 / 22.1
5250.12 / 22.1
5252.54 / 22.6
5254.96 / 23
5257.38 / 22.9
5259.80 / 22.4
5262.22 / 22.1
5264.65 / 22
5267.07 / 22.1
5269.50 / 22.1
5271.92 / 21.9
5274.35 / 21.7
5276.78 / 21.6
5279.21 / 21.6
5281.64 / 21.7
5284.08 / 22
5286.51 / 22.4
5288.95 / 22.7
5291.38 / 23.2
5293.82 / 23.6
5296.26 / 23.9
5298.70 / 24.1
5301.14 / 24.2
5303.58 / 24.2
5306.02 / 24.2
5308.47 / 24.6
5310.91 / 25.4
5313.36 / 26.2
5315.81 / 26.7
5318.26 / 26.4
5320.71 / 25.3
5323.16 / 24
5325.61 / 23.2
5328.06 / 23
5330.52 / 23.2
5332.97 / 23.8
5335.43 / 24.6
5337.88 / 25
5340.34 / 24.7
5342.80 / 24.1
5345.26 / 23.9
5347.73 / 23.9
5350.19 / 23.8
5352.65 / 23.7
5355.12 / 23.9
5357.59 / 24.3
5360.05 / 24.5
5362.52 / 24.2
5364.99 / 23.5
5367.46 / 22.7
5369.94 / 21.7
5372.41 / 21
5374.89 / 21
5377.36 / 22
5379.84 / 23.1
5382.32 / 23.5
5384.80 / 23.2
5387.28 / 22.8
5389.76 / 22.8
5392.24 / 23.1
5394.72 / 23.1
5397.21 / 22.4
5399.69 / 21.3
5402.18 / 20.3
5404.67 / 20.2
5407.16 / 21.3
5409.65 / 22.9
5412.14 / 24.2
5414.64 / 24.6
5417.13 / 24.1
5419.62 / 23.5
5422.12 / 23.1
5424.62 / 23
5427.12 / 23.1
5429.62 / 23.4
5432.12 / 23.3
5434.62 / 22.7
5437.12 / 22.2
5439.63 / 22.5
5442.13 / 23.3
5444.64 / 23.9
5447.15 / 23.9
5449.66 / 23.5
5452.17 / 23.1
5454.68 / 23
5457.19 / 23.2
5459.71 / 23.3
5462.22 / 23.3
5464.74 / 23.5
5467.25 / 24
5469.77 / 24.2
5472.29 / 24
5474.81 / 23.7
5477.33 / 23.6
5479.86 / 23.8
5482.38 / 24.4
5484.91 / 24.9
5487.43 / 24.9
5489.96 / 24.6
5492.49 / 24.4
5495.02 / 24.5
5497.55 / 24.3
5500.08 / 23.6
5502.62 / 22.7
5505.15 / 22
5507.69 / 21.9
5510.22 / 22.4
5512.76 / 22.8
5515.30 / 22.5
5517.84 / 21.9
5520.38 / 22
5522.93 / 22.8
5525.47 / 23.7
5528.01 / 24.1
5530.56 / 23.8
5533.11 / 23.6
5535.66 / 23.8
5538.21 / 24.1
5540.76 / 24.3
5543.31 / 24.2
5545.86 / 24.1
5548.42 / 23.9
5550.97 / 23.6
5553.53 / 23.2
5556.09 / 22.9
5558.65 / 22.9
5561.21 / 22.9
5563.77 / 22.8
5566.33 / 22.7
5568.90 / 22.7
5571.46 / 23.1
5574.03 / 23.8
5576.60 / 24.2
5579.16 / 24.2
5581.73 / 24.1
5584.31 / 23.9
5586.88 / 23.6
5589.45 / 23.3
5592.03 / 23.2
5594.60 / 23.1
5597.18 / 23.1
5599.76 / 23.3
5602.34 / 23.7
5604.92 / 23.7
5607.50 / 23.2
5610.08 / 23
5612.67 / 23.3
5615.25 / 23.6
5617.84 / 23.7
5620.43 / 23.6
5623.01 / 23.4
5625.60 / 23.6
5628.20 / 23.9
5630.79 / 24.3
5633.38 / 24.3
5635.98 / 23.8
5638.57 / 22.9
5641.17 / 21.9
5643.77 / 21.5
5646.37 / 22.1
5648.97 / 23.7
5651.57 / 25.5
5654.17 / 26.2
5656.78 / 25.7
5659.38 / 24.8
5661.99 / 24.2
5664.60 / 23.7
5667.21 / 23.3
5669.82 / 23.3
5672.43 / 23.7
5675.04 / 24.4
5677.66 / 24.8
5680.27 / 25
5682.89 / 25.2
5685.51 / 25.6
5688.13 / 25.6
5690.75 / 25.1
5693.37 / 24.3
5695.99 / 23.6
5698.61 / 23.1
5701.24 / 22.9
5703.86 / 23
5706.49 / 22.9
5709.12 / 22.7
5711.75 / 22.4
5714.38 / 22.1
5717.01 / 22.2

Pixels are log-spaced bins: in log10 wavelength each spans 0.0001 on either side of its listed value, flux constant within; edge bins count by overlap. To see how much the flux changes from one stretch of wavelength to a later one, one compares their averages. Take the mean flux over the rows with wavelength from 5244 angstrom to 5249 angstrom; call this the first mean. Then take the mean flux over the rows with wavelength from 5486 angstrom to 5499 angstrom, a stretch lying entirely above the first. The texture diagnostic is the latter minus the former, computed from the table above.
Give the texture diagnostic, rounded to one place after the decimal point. 2.2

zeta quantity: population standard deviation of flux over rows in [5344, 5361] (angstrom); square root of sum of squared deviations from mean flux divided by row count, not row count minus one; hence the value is 0.27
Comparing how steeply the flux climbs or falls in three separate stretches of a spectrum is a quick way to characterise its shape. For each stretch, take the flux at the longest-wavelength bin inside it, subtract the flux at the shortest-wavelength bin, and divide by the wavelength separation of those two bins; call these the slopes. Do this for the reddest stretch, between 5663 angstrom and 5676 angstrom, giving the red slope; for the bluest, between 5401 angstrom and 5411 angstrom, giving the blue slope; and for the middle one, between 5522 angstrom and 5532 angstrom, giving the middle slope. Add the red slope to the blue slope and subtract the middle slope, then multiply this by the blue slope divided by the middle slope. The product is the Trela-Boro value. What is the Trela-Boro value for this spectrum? 0.75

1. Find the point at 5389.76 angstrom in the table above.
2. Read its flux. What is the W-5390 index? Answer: 22.8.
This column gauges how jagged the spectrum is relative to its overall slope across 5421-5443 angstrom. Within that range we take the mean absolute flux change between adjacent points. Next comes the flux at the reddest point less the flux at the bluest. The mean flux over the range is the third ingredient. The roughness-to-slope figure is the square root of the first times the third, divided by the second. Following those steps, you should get 14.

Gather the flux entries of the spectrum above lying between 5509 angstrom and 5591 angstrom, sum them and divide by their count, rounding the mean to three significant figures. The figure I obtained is 23.4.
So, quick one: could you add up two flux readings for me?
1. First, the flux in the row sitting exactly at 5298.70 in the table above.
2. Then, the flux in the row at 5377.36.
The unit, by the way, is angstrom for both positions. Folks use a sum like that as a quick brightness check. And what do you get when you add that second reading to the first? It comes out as 46.1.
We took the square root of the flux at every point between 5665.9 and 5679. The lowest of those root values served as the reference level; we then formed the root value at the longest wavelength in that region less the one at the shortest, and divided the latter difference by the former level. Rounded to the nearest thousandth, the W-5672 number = 0.032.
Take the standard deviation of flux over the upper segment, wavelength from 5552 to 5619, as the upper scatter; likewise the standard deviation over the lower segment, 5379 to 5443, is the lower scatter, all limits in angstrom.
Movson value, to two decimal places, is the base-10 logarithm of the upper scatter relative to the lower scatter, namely -0.36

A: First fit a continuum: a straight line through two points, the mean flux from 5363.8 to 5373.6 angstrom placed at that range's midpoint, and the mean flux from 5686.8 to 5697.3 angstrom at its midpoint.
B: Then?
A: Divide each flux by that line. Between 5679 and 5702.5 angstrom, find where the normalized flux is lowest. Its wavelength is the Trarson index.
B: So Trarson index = 5701.24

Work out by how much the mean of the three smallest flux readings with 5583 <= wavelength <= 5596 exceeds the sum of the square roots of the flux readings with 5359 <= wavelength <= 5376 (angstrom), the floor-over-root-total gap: -10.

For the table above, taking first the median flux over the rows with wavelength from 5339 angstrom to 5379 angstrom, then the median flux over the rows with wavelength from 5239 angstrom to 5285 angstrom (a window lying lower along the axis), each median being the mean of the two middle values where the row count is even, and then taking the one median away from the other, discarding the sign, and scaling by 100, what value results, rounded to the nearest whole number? 175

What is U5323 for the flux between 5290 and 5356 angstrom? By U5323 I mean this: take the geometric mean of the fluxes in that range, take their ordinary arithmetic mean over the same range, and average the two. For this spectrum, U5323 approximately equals 24.3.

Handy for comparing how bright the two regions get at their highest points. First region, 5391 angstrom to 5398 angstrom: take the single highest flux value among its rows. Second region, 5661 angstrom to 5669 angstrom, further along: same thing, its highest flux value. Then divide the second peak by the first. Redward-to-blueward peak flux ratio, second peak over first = 1.05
